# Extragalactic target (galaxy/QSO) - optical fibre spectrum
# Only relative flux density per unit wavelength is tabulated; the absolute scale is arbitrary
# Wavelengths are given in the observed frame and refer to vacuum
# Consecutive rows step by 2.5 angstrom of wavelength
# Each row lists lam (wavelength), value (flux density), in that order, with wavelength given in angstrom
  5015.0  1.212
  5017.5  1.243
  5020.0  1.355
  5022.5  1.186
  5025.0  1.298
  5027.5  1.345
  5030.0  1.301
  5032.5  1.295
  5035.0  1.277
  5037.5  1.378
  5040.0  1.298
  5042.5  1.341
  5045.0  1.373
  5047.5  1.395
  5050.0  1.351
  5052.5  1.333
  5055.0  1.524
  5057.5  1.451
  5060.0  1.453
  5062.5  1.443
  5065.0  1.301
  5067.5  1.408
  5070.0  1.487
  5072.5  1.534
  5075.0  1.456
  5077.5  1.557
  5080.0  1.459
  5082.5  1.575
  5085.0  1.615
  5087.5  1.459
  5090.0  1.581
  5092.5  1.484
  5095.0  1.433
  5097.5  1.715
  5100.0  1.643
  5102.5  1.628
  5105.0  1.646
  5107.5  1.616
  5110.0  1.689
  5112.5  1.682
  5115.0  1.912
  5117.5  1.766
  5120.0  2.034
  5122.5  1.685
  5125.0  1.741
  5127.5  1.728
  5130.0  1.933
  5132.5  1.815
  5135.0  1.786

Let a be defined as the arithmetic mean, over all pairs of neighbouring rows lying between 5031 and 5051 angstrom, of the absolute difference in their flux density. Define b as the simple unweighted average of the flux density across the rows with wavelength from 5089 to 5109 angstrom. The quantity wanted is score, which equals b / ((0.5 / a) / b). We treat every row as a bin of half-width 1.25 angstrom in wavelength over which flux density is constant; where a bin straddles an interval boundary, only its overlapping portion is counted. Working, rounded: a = 0.049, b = 1.59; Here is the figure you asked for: 0.25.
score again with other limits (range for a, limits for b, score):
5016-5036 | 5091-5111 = 0.37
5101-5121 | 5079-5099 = 0.52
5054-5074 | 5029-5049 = 0.23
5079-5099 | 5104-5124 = 0.76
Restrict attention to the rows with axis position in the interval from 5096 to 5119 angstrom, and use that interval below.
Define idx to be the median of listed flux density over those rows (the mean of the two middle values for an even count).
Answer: 1.68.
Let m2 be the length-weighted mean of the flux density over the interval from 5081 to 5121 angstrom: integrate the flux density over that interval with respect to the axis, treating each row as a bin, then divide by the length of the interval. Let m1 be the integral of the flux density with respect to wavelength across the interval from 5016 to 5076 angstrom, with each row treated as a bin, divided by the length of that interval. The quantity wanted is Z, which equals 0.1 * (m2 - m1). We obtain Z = 0.03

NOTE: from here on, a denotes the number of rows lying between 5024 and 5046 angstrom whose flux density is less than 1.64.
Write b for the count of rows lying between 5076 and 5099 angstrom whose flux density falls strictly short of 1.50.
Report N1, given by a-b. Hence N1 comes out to 5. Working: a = 9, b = 4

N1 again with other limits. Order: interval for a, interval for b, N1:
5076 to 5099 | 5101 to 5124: 8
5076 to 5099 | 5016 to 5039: -1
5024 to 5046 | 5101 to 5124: 9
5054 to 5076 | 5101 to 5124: 9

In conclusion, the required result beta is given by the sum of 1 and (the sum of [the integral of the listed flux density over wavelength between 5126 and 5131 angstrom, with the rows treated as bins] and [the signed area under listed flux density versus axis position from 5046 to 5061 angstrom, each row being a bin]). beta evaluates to 31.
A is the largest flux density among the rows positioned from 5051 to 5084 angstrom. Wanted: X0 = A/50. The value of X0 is 0.0315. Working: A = 1.575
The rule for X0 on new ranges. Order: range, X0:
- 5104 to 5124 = 0.0407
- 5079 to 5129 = 0.0407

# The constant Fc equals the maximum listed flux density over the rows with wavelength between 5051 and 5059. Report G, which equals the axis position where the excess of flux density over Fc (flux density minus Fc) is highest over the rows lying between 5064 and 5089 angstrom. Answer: 5085.0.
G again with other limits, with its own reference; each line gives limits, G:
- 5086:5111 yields 5097.5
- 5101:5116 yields 5115.0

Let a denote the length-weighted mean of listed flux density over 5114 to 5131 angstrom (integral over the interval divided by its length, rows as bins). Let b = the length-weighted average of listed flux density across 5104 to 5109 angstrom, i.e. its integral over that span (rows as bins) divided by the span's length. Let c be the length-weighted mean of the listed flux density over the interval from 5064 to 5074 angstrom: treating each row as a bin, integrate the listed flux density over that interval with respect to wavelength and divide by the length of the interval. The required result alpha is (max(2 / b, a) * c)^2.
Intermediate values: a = 1.83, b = 1.63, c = 1.44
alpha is 6.9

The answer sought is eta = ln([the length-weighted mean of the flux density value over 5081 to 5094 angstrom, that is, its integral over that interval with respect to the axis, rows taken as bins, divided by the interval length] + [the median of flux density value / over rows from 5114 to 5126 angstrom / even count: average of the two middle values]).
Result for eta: 1.20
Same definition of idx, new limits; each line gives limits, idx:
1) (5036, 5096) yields 1.45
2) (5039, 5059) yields 1.36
